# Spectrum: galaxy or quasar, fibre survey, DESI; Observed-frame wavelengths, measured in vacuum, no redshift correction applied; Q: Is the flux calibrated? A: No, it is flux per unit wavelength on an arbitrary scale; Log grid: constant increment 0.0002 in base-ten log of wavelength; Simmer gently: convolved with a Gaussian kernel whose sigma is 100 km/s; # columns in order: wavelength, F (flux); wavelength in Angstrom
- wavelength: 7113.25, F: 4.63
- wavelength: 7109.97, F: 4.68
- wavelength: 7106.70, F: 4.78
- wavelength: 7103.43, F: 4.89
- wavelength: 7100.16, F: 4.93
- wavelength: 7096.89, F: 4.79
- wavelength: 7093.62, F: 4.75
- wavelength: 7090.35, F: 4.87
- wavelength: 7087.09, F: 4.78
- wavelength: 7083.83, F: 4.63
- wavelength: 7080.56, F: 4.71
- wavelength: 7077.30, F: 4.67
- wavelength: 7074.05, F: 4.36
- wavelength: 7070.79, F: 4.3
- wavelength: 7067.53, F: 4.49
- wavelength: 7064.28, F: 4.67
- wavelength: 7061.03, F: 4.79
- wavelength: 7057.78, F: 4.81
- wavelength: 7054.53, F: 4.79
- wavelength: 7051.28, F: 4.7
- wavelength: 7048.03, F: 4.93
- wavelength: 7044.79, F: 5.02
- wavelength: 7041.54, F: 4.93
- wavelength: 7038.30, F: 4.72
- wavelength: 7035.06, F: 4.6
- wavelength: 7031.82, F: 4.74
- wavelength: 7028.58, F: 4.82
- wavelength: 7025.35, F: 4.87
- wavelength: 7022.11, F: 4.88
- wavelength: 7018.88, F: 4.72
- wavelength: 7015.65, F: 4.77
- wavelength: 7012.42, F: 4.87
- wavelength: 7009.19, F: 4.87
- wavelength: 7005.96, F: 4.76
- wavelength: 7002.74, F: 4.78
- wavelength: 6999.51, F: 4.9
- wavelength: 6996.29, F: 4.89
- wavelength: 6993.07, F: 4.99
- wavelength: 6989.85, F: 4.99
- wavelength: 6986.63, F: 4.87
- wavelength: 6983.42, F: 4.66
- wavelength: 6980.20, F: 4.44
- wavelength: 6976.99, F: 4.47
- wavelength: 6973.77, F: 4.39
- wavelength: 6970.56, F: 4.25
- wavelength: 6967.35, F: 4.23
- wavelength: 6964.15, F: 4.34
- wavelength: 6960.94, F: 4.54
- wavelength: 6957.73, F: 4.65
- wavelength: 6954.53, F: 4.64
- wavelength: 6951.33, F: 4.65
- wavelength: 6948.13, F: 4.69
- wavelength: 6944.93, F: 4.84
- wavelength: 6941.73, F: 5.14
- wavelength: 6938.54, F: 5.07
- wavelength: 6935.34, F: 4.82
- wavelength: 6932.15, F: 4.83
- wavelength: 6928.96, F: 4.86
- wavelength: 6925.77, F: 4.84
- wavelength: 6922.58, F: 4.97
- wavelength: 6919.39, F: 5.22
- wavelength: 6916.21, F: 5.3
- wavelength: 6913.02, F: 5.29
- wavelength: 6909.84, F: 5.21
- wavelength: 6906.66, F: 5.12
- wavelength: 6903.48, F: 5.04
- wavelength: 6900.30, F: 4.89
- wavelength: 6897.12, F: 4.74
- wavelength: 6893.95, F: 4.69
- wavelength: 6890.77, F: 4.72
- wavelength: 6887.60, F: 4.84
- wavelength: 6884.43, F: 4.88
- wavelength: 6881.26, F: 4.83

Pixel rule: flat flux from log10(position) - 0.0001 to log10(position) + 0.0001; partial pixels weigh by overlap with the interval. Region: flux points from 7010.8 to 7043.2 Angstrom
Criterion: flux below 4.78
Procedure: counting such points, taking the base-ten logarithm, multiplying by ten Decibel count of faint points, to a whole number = 7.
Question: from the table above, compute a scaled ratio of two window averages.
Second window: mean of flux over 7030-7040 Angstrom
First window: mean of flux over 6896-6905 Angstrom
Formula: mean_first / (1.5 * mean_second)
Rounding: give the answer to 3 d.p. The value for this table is 0.696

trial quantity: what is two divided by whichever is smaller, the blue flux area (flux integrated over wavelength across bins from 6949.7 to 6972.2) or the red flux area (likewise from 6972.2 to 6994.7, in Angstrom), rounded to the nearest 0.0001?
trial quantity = 0.0199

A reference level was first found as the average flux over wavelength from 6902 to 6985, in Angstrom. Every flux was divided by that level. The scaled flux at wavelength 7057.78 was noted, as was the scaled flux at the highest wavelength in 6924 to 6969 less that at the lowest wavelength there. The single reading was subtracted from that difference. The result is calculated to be -1.13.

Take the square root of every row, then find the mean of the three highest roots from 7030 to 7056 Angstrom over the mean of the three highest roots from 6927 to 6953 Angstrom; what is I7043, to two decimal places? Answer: 0.99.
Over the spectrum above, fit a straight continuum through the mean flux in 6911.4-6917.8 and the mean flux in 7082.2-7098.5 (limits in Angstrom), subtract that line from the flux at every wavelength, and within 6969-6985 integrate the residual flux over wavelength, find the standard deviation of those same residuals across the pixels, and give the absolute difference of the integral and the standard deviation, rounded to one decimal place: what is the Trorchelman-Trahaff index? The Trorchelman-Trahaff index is 10.8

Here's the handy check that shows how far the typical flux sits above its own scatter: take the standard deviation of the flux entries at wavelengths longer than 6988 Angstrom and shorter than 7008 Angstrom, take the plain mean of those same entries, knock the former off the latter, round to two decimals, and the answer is 4.79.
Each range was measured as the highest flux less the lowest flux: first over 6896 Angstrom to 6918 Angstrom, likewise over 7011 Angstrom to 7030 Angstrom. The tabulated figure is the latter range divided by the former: 0.29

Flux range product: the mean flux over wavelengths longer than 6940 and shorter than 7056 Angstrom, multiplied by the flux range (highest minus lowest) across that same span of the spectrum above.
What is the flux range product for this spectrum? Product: 4.3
